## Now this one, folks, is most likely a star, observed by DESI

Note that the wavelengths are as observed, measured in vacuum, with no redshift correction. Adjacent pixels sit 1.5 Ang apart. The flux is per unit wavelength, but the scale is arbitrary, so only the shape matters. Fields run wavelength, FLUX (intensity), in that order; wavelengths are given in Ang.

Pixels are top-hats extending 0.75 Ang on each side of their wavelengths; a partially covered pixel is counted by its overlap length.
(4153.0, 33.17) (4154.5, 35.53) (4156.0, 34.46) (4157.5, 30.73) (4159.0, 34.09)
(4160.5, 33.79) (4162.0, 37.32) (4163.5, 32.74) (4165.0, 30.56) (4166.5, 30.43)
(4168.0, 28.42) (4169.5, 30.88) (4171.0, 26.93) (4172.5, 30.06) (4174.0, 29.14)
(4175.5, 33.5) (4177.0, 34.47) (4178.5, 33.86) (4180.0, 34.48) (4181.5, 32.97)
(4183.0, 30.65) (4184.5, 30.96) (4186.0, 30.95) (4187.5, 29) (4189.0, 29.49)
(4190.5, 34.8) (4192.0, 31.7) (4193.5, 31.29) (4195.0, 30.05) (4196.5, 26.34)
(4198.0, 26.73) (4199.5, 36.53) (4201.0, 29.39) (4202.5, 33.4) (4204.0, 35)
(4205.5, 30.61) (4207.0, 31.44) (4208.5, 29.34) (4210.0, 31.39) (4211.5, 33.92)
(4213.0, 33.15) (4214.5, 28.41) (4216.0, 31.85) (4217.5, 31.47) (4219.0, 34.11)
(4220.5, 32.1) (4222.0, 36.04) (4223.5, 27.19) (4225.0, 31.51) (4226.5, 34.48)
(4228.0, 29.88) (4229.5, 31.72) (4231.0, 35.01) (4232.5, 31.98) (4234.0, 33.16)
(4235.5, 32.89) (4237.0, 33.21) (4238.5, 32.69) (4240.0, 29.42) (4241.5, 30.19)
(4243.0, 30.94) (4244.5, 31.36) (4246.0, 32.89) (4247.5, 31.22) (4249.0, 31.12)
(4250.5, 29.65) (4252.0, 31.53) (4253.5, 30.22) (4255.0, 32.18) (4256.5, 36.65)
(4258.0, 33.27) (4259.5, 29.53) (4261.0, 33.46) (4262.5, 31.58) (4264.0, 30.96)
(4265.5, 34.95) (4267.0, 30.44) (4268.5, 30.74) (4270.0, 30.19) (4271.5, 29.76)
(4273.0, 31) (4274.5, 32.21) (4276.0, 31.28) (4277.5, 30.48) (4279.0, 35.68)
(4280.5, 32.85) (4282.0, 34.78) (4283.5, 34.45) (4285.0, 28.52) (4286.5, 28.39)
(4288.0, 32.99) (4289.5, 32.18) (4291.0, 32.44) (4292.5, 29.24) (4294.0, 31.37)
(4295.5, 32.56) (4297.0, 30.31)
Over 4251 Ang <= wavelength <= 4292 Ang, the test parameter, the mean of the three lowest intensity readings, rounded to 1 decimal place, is 28.8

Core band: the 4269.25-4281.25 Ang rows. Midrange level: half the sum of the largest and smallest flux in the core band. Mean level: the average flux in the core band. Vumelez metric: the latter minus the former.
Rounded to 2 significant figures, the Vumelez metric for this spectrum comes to -1.0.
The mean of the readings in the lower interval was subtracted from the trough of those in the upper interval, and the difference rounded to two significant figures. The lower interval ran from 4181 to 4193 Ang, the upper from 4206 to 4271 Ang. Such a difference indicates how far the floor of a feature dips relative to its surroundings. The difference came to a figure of -4.1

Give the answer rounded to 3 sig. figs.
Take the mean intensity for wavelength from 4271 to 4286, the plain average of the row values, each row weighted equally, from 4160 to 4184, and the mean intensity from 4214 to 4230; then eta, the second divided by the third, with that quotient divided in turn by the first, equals 0.0313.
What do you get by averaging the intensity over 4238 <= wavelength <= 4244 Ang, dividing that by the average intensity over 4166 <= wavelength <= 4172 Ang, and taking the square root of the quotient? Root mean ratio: 1.03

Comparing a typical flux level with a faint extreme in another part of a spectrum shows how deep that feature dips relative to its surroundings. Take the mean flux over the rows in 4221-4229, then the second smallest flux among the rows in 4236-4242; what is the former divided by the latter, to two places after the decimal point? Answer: 1.05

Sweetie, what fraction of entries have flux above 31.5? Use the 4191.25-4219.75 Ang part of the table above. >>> 0.42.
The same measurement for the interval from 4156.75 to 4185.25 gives 0.47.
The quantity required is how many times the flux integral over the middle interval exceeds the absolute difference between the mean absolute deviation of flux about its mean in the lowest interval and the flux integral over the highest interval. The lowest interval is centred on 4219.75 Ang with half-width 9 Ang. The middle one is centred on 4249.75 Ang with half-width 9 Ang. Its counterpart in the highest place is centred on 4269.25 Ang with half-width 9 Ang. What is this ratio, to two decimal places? 1.01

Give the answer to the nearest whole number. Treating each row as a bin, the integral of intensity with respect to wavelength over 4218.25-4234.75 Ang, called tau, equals 536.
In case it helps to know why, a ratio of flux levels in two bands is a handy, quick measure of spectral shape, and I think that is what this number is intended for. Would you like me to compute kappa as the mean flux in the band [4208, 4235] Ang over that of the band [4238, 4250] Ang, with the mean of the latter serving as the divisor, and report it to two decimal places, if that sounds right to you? 1.03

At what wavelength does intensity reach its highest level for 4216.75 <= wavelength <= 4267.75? 4256.5 Ang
